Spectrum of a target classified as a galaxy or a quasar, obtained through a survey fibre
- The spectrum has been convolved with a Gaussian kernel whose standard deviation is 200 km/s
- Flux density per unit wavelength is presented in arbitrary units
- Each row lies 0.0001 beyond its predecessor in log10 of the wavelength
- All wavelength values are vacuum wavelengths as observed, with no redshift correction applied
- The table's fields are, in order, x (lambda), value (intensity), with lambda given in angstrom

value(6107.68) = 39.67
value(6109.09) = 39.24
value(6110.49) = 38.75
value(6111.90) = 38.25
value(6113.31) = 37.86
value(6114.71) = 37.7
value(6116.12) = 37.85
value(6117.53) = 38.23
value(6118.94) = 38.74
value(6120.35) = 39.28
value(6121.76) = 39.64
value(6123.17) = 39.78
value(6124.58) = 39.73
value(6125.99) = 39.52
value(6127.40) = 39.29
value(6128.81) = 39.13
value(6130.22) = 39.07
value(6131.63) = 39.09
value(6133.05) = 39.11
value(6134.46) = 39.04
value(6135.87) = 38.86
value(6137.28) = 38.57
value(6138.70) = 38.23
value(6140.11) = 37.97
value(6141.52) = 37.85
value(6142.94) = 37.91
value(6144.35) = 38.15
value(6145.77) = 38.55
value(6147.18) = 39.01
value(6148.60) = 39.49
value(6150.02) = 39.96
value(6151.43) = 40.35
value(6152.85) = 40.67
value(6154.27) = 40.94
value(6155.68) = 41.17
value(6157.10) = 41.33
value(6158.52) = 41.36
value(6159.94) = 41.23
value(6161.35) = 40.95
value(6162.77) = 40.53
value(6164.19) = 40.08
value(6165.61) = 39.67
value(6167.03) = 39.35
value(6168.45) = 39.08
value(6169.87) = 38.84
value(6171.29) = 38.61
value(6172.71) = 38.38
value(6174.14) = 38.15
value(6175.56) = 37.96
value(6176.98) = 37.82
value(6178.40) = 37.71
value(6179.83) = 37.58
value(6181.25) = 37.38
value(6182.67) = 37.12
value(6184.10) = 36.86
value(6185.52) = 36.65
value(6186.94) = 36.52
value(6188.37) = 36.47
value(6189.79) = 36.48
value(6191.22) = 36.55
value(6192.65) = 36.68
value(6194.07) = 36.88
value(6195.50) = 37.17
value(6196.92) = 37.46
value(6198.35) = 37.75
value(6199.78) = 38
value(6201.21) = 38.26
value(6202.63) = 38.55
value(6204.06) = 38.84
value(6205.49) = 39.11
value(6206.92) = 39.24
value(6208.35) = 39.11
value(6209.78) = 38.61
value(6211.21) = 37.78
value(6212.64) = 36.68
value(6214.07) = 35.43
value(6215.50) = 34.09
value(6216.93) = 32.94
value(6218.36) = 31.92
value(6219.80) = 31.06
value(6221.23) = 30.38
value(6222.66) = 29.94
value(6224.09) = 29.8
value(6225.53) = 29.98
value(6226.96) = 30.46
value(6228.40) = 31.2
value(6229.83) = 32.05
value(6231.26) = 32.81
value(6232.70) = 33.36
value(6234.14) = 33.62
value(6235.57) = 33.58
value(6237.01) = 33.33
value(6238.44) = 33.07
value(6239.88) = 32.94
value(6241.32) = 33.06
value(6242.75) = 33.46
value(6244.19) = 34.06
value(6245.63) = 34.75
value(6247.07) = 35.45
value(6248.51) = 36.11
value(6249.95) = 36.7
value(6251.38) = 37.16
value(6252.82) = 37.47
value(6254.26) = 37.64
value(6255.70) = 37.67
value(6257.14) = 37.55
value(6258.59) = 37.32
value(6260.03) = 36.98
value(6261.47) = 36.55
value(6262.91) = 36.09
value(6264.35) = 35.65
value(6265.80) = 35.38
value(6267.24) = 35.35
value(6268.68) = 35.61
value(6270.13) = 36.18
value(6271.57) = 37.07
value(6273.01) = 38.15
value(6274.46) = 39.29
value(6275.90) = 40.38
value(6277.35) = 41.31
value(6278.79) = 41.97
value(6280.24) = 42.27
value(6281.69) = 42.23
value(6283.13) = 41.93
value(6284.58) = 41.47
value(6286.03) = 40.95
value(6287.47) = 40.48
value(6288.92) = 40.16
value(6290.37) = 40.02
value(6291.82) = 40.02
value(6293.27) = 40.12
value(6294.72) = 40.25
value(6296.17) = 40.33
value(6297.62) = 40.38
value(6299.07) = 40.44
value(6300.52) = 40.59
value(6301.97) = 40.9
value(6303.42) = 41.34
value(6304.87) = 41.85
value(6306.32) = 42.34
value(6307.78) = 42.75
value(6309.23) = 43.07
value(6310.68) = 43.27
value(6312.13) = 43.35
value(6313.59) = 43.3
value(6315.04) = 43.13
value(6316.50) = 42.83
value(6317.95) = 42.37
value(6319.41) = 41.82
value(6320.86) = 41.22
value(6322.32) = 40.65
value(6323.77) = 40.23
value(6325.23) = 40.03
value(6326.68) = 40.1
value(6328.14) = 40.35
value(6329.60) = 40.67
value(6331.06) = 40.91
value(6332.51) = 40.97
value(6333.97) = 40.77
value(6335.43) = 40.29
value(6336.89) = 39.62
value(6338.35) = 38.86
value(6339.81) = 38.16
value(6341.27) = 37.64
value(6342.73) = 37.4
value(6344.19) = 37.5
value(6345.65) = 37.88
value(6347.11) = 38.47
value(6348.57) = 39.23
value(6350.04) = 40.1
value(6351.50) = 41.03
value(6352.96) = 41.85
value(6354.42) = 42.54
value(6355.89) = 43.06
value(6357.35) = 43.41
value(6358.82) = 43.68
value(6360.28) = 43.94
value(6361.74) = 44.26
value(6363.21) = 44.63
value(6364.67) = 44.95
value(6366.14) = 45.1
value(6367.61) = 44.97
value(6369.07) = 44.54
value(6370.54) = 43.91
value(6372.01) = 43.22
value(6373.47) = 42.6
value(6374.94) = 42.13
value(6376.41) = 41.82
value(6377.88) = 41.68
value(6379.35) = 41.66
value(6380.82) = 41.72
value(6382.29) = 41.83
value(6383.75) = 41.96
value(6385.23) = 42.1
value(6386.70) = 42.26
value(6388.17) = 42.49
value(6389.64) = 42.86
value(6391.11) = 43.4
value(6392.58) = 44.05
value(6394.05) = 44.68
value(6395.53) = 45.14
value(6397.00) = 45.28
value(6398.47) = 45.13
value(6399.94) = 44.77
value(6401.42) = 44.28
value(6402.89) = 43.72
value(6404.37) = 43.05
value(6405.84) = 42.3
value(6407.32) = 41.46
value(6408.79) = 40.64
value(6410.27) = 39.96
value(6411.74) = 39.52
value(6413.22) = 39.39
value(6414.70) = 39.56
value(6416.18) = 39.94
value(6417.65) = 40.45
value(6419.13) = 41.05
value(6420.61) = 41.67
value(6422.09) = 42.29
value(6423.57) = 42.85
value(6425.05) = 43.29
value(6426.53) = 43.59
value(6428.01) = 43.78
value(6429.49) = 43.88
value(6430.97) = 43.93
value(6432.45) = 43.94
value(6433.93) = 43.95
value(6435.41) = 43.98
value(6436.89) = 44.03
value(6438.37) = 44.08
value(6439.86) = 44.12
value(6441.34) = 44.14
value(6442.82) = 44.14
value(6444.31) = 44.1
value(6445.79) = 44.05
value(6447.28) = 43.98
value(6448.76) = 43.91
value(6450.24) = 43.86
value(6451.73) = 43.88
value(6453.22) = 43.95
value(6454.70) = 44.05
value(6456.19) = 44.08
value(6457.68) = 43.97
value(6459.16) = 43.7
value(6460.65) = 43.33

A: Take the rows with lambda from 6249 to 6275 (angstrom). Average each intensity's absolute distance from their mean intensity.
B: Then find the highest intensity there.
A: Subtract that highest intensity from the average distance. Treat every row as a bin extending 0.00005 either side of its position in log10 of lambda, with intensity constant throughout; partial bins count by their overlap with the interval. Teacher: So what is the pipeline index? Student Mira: -38.5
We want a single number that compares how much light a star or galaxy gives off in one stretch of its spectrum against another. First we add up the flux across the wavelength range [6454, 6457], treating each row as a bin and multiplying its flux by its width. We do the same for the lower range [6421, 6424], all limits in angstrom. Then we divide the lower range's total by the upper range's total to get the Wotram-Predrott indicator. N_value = 0.96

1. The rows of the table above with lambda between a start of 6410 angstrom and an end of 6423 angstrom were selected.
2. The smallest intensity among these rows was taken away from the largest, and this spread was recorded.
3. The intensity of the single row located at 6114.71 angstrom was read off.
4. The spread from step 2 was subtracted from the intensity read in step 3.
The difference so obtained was 34.8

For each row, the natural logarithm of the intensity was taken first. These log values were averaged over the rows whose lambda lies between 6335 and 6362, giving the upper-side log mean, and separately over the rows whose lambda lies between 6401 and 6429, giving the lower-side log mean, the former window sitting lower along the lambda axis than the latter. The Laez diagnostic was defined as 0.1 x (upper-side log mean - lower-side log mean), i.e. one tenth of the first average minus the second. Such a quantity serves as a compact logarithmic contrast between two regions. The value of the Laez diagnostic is -0.0032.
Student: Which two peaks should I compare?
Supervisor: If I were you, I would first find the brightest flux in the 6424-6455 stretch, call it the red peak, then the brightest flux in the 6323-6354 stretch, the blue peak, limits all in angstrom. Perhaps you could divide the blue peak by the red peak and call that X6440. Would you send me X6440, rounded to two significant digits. 0.95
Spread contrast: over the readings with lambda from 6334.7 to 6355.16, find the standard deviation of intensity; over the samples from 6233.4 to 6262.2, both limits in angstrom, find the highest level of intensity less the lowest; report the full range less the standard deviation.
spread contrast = 3.1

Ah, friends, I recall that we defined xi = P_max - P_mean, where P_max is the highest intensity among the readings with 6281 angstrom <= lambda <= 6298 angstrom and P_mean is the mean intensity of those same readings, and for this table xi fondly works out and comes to 1.5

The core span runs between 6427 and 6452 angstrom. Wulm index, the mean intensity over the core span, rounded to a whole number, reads 44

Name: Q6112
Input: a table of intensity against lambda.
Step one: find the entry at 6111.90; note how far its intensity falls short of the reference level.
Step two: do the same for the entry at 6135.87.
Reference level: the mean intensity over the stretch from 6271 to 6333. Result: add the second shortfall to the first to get 5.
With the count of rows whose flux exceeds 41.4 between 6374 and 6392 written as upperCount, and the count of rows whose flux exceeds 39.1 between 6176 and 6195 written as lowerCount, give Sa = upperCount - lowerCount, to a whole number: 12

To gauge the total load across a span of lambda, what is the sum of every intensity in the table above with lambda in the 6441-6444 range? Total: 88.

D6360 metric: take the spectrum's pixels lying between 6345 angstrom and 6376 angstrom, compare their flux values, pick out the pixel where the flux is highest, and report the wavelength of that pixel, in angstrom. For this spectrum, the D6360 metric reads 6366.14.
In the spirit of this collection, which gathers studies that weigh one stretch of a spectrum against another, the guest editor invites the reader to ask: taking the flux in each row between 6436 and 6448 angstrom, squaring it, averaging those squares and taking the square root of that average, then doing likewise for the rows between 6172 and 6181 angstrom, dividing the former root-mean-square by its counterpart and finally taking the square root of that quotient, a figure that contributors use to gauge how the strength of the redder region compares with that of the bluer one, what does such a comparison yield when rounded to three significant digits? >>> 1.08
